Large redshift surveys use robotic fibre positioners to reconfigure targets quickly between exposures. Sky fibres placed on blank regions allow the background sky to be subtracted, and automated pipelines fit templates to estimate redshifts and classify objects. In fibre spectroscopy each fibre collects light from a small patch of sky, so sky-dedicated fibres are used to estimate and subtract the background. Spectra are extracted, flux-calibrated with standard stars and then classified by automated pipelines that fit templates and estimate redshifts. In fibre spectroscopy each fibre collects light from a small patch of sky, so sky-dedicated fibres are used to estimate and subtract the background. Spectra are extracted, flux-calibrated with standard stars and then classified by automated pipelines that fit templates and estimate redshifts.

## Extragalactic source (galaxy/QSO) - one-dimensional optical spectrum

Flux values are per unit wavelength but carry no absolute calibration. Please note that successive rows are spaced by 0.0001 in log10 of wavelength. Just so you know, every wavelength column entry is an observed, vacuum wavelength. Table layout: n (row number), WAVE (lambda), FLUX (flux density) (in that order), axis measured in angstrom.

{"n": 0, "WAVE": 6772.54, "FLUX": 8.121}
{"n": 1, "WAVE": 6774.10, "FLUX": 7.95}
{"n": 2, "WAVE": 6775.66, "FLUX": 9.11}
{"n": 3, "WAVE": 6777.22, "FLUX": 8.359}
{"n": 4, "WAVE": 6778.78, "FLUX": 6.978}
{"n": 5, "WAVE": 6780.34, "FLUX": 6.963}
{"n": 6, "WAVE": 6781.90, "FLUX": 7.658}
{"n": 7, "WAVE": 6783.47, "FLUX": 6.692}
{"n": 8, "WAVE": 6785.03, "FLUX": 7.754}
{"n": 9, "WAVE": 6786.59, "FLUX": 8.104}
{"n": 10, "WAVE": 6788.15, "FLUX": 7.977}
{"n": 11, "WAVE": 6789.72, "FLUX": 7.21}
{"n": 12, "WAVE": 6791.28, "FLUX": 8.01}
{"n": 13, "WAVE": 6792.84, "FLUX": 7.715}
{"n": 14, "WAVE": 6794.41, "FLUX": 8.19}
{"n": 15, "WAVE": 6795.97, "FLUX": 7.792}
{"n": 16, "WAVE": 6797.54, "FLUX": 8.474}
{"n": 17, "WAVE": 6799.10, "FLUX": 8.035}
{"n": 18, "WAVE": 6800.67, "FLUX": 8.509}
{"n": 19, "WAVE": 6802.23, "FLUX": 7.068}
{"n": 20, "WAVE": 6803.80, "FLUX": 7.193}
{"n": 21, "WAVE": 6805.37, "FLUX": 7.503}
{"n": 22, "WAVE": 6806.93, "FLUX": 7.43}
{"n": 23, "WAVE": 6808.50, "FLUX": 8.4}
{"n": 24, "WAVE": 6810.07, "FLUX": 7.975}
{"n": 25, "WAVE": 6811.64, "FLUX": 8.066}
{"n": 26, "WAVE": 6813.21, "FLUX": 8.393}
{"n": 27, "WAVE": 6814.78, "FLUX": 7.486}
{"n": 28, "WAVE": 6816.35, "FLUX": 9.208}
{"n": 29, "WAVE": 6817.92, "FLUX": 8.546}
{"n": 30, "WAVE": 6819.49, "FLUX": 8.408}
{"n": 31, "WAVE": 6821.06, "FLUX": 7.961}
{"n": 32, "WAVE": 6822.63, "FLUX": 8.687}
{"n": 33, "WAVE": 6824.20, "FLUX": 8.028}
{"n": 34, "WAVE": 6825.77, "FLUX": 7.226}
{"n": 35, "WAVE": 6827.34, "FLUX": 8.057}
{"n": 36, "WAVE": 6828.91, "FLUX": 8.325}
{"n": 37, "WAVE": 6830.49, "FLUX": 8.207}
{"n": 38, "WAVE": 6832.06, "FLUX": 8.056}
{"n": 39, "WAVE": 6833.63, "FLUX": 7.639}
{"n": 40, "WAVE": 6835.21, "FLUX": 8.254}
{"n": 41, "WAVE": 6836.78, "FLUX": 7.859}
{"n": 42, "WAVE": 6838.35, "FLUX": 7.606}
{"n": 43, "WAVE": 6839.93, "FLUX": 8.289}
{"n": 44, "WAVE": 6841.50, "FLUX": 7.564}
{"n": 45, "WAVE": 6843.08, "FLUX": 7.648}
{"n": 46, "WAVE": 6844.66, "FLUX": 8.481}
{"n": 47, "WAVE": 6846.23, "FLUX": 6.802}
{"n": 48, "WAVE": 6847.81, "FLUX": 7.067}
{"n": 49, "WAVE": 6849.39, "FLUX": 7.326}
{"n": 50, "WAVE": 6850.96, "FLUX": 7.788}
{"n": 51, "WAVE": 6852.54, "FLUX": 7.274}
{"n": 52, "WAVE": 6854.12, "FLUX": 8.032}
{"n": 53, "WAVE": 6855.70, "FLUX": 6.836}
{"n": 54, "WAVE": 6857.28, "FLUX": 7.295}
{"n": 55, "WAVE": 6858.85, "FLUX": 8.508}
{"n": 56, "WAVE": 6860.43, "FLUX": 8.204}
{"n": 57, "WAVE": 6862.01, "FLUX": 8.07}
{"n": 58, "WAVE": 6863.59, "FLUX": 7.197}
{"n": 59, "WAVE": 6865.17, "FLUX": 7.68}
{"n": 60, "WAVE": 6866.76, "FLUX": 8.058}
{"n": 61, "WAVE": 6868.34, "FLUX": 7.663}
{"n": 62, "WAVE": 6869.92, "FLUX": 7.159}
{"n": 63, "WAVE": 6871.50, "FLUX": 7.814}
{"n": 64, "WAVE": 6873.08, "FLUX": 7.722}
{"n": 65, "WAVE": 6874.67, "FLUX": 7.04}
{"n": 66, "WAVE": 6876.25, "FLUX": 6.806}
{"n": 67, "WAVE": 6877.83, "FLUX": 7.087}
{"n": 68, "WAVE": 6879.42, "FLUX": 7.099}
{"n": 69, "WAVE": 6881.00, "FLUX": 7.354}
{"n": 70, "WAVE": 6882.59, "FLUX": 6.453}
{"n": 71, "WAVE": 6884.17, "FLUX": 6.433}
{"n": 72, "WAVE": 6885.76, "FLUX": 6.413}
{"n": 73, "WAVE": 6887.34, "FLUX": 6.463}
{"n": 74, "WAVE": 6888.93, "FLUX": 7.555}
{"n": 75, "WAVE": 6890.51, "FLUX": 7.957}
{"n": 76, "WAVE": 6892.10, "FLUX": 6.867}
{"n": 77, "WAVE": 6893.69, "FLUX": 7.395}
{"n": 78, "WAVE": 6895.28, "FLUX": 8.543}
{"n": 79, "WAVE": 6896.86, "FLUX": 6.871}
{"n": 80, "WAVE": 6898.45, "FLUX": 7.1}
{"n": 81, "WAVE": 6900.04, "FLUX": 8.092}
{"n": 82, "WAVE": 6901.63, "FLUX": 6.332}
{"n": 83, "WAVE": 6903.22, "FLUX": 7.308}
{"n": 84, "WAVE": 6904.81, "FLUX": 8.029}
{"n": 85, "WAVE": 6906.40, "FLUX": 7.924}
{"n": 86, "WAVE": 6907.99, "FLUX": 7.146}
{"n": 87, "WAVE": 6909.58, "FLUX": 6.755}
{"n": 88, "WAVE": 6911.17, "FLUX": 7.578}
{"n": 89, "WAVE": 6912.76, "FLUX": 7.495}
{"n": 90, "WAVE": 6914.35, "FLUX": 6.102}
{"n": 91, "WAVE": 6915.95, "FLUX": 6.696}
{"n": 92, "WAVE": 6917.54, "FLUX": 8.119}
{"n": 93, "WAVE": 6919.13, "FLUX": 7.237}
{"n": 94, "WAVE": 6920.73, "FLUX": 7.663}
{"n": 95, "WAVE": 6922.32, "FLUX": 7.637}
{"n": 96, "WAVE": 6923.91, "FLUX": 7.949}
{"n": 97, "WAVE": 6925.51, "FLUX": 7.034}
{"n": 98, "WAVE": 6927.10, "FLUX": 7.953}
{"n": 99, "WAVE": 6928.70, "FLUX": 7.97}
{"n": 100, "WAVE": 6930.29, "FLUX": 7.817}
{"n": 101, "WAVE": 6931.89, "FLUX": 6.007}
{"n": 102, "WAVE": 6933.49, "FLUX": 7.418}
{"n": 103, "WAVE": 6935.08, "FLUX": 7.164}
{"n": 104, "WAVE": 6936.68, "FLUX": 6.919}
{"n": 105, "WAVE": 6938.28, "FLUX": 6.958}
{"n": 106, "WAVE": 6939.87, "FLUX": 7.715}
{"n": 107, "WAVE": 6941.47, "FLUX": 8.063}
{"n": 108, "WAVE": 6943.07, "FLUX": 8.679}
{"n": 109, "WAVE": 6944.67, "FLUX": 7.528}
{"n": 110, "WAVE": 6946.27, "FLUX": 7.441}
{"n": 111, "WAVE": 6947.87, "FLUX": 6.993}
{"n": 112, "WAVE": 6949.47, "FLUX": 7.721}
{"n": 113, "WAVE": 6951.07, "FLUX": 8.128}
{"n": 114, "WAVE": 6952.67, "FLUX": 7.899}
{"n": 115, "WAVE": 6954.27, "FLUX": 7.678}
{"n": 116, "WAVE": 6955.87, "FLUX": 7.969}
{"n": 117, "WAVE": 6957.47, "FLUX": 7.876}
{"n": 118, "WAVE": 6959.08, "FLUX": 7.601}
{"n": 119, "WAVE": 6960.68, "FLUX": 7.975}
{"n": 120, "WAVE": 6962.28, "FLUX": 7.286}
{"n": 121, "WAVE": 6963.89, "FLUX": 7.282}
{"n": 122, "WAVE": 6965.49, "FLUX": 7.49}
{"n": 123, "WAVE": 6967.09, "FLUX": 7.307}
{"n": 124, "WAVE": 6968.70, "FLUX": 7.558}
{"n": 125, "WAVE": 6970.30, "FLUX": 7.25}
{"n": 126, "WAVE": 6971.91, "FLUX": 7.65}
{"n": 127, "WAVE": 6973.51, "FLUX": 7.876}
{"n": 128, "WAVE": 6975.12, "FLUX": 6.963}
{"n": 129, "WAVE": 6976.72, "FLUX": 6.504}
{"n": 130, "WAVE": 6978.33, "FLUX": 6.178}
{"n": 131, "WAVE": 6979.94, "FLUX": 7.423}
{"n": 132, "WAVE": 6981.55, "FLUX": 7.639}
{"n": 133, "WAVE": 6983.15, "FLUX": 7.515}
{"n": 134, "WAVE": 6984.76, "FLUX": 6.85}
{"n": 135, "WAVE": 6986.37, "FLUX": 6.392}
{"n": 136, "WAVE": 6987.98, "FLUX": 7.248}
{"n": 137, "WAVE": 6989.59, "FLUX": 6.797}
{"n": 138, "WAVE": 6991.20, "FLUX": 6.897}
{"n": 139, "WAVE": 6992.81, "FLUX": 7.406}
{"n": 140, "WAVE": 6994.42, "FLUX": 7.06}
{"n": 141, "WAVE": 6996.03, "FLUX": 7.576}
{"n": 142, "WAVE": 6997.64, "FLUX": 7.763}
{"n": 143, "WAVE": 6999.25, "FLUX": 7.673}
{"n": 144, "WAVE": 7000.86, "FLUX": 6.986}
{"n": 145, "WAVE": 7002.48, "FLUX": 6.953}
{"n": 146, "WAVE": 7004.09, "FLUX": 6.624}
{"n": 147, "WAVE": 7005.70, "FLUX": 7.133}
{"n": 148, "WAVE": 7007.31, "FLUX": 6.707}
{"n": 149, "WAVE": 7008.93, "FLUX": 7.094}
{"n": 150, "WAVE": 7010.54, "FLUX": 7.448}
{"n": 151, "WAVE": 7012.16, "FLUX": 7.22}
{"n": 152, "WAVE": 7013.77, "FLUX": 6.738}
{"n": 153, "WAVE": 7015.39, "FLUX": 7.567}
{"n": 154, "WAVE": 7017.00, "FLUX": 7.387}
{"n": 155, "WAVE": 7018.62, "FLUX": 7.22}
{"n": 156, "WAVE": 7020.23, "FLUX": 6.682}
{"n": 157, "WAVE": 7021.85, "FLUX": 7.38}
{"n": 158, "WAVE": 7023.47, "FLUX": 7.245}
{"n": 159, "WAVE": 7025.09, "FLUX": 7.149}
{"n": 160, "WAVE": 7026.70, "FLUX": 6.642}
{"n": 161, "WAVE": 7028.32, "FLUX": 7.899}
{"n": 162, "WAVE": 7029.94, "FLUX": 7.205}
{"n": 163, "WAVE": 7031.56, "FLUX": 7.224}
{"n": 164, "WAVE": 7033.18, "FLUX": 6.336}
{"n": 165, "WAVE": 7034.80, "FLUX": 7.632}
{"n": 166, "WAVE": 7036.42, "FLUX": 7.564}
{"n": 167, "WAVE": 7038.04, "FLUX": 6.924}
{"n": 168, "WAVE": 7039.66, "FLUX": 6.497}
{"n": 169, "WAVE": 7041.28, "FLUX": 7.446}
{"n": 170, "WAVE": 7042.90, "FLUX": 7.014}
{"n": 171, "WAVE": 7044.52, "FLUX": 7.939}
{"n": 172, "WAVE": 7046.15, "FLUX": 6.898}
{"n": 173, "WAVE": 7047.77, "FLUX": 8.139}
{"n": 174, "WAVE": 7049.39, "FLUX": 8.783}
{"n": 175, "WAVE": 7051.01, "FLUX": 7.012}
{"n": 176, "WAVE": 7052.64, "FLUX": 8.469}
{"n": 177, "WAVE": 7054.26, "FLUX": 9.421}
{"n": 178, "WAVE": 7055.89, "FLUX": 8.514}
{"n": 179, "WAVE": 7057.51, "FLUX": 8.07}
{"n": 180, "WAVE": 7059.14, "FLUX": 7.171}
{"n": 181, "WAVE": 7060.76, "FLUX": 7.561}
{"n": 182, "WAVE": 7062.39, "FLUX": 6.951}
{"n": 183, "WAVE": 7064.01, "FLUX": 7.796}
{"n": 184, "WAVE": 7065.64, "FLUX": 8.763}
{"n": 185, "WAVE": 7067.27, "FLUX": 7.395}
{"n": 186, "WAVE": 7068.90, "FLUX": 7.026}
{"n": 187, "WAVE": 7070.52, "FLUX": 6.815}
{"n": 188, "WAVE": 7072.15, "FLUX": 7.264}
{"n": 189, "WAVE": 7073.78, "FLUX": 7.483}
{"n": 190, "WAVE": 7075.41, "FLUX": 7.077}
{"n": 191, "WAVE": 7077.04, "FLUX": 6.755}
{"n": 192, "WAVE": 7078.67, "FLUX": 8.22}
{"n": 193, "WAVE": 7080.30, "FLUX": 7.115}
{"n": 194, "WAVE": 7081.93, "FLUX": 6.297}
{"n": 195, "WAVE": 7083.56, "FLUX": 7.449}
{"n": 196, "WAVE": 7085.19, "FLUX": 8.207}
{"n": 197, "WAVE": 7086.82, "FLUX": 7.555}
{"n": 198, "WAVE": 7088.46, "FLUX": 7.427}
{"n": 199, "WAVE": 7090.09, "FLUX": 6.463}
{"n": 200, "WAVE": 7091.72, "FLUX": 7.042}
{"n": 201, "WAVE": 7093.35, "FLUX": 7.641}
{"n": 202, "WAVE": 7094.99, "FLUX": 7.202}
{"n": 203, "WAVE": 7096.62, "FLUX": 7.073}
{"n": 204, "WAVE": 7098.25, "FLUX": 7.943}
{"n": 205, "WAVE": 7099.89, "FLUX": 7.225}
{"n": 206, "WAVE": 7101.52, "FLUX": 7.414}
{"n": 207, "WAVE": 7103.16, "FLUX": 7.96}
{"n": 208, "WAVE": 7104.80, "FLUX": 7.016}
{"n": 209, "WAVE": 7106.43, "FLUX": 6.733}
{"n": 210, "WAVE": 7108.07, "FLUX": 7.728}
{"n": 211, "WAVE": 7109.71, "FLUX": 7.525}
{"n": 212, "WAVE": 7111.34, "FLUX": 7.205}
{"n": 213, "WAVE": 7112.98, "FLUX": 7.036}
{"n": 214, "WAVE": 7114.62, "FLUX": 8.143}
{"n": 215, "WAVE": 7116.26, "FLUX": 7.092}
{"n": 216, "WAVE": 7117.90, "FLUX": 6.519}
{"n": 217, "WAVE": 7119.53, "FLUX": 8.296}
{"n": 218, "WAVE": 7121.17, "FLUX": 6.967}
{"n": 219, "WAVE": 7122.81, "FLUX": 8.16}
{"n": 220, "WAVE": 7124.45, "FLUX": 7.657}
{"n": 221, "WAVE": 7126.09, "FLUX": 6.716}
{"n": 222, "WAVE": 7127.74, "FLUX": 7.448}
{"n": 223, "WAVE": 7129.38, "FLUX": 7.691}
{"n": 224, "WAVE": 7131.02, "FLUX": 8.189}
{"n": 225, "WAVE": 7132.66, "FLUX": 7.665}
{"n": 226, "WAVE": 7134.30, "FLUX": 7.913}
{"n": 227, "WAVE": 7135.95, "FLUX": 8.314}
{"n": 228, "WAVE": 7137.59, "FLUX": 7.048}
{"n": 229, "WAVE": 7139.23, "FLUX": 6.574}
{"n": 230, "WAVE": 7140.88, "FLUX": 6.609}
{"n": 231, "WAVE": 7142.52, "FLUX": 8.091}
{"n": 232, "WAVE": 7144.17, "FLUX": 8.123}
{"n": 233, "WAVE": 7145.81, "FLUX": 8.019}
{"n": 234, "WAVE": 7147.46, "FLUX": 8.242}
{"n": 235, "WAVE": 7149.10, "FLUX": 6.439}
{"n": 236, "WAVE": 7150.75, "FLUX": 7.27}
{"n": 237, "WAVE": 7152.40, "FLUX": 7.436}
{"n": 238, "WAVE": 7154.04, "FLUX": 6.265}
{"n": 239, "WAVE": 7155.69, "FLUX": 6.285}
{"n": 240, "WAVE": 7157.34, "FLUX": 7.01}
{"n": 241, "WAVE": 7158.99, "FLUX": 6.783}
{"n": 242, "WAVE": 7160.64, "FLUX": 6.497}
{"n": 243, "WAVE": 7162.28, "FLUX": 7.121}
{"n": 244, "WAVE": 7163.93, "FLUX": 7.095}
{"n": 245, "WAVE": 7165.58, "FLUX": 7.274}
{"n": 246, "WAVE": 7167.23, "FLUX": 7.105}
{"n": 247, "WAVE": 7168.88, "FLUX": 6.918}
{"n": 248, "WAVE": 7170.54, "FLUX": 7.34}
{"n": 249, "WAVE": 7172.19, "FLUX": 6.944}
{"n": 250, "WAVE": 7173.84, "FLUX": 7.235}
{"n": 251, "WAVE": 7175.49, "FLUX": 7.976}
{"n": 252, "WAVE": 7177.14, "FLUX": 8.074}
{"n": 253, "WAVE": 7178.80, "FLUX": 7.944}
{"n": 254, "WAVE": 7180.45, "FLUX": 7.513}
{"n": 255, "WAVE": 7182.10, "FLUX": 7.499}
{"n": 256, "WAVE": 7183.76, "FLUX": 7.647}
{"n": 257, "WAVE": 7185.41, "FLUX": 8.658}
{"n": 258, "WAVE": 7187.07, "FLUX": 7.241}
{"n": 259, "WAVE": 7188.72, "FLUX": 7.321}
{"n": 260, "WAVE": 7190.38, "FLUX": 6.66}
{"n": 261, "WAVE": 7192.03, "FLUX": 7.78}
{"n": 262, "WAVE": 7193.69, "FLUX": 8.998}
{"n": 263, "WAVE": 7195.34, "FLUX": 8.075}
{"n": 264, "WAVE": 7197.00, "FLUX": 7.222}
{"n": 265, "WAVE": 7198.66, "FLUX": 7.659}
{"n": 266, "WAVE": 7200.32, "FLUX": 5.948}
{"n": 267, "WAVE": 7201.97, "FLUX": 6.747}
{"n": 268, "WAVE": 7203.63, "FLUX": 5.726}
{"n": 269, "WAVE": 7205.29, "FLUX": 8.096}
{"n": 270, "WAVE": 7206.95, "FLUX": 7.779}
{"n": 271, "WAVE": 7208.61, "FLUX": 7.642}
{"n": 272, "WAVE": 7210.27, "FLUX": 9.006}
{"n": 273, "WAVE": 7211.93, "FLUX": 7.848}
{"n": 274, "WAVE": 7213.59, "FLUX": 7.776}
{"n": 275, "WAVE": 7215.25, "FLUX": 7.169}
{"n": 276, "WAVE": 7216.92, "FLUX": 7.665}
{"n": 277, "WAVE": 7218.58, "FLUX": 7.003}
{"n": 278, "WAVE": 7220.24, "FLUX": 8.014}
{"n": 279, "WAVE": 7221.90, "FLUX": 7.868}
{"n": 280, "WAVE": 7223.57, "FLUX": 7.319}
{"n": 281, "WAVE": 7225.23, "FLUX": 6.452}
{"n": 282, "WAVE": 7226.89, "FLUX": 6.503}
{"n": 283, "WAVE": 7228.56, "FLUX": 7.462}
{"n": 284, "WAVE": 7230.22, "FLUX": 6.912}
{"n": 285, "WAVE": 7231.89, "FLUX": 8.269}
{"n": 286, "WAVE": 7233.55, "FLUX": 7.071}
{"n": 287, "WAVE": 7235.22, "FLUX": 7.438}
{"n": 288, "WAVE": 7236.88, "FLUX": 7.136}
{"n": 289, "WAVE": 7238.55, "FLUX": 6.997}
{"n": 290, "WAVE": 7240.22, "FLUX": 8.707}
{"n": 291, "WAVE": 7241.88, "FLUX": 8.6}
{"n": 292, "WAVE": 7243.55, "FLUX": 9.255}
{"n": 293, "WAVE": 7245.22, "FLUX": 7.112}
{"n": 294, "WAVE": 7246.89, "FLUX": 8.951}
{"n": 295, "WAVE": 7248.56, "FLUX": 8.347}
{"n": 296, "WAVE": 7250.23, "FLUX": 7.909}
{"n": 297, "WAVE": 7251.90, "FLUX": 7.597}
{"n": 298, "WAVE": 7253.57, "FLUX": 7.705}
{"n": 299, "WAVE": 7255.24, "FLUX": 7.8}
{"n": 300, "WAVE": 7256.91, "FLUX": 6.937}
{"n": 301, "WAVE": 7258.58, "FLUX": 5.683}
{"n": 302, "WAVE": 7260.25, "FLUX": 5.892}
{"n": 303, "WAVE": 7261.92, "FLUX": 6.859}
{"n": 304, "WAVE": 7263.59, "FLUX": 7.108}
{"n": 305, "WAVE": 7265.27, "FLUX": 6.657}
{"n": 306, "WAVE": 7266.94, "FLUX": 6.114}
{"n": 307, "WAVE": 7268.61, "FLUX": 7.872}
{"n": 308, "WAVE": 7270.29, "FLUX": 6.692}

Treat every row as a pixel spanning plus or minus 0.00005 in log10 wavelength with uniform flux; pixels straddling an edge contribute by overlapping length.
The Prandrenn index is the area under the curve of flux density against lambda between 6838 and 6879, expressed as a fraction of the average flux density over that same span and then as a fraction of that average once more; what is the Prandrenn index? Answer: 5.42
